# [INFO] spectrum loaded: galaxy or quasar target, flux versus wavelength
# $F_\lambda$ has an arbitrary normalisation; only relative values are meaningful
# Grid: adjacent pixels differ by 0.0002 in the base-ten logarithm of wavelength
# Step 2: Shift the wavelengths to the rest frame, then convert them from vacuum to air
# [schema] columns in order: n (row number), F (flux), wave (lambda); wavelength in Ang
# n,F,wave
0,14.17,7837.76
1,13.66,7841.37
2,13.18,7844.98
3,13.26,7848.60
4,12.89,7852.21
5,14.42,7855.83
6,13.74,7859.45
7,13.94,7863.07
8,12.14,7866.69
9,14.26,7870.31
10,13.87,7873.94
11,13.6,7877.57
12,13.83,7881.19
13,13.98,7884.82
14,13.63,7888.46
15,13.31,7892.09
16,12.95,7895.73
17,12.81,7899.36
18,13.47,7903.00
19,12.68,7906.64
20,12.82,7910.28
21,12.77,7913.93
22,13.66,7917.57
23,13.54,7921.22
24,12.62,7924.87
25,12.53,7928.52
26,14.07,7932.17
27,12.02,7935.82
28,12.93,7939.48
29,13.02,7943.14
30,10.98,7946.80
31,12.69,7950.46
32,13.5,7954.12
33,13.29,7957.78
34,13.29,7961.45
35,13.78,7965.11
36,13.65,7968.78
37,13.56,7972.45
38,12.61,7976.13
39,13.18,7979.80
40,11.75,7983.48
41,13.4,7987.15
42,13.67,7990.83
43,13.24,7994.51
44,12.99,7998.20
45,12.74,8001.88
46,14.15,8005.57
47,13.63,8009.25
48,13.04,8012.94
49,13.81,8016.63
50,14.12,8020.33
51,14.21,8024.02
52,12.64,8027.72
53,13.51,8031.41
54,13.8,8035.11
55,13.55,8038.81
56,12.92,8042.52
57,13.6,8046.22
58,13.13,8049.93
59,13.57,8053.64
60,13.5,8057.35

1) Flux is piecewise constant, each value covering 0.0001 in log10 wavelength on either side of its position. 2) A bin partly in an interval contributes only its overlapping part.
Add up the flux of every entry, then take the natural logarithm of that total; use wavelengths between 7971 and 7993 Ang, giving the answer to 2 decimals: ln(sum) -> 4.36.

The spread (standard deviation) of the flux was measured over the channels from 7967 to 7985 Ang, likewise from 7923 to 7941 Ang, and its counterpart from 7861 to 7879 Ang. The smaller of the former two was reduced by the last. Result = -0.06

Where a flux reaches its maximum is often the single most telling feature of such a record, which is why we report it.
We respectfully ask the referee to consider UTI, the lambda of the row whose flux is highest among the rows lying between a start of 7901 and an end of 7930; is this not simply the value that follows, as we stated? 7917.57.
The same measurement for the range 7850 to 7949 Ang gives 7855.83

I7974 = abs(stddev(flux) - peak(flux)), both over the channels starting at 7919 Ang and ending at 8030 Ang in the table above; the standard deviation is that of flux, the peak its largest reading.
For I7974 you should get 13.5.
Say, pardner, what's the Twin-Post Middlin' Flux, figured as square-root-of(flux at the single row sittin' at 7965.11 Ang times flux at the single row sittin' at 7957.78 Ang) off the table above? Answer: 13.5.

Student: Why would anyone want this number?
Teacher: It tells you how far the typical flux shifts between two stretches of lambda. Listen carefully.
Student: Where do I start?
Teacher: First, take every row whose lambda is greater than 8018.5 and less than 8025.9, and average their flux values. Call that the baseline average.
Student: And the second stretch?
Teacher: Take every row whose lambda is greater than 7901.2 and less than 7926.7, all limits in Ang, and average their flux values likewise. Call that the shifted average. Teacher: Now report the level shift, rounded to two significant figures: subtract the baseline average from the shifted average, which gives -1.1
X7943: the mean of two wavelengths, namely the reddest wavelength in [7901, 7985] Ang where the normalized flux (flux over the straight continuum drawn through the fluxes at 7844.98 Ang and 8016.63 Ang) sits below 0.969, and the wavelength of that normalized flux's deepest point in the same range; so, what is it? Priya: 7965.1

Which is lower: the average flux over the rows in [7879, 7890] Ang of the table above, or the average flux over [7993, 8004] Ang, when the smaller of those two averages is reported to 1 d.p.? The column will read 13.0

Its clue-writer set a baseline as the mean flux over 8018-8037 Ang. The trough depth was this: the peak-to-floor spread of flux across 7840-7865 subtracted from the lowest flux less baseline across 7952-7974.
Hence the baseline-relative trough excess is -1.9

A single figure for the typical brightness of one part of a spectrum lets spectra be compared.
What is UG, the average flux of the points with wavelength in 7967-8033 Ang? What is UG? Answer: 13.33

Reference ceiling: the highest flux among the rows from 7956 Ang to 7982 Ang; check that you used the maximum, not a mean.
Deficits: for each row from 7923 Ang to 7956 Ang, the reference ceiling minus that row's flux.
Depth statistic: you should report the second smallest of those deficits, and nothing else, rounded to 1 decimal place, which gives 0.3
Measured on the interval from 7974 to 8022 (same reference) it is -0.3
